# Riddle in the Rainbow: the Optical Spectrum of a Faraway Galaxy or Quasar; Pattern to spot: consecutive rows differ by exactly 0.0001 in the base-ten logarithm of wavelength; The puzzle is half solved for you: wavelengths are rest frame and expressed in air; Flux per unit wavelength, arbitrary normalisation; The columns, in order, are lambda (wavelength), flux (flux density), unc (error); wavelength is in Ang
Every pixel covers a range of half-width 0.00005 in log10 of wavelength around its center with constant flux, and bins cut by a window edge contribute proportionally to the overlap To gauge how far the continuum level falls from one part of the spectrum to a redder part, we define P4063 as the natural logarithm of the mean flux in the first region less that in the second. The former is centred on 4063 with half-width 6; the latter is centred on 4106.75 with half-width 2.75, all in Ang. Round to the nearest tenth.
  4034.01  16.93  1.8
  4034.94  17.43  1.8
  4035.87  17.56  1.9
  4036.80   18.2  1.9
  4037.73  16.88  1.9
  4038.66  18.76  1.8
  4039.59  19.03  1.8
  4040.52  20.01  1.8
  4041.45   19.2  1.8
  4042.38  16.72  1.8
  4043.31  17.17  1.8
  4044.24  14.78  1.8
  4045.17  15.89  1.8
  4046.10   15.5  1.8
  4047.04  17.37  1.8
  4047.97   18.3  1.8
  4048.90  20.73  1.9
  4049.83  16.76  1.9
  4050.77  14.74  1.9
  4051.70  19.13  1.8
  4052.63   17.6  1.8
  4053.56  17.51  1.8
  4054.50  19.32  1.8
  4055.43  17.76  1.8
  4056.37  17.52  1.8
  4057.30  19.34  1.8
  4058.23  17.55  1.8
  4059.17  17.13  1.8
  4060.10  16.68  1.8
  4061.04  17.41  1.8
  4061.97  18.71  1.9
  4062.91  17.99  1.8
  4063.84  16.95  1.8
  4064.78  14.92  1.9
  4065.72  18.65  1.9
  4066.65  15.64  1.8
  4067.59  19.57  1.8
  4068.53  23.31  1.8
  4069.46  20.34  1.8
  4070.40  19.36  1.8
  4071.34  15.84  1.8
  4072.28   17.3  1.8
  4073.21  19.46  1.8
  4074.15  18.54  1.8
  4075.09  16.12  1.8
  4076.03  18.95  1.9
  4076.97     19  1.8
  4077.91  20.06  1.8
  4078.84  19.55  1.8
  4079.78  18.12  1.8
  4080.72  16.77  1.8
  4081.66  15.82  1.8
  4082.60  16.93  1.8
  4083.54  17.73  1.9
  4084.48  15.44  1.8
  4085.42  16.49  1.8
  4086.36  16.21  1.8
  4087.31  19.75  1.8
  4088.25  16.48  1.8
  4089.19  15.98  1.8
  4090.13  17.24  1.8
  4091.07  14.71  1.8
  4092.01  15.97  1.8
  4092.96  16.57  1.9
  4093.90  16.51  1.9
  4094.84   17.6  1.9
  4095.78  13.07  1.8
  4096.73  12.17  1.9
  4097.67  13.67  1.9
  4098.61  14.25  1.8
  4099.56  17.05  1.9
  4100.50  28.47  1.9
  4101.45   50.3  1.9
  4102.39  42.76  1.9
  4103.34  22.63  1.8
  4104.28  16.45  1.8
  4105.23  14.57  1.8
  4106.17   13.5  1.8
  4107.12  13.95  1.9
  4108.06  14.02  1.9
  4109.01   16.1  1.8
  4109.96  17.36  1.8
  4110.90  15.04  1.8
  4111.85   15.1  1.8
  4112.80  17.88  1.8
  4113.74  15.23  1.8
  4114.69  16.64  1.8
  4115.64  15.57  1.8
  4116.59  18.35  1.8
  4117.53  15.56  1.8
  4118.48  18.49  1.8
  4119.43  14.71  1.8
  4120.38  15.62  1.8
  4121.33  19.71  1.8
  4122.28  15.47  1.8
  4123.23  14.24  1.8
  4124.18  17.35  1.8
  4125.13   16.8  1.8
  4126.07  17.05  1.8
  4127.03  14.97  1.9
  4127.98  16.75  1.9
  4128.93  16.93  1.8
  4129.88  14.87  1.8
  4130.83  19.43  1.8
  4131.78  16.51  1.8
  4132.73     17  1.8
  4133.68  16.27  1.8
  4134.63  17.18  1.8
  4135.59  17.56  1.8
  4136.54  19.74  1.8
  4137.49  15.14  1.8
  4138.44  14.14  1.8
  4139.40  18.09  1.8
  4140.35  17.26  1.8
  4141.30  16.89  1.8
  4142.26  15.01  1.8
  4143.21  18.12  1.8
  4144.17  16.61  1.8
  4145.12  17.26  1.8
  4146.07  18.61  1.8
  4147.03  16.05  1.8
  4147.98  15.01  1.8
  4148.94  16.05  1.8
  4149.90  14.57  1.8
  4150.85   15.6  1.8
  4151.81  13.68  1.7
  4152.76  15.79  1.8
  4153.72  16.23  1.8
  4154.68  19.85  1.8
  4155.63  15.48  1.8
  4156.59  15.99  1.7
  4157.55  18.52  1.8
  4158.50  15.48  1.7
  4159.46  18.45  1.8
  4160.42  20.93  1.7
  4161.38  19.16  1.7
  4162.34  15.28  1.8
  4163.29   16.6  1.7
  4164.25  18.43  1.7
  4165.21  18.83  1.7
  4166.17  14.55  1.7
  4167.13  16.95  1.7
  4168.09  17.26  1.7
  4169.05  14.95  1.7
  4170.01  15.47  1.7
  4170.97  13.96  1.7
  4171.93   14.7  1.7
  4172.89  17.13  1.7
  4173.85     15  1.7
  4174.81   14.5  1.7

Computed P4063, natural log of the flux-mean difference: 1.2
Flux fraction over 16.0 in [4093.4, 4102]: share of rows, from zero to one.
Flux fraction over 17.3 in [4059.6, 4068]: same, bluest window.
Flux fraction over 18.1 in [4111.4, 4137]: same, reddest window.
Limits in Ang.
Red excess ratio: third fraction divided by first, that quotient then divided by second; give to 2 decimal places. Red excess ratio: 0.60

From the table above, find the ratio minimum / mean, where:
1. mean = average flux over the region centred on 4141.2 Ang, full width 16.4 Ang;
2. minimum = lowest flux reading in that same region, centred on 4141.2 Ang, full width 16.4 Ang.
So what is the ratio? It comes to 0.843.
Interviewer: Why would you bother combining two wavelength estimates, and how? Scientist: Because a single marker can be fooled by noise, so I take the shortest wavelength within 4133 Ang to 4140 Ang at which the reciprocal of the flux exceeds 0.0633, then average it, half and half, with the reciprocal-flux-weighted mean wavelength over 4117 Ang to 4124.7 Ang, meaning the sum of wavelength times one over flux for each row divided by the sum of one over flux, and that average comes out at 4129.2 Ang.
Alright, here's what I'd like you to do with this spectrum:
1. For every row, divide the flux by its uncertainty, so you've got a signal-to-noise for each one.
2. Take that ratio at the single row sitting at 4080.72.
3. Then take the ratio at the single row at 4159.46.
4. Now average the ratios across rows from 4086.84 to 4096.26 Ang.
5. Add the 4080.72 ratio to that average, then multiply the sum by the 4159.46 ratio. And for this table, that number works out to 187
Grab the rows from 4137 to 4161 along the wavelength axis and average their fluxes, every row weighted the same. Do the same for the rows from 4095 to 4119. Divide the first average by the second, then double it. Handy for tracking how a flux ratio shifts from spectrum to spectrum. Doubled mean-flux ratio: 1.8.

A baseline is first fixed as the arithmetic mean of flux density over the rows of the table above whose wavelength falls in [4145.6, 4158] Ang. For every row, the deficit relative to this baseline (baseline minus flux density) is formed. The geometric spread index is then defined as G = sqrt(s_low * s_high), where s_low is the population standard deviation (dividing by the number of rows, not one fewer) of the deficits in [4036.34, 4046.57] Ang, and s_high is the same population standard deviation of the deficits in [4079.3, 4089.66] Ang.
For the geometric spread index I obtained 1.38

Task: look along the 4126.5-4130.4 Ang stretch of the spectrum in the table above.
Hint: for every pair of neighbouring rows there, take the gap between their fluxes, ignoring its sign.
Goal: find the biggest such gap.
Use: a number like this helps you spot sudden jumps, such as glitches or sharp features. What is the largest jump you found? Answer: 2.1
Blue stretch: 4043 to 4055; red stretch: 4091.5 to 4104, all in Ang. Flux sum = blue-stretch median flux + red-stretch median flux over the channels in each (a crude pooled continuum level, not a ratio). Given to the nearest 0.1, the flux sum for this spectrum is 33.9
